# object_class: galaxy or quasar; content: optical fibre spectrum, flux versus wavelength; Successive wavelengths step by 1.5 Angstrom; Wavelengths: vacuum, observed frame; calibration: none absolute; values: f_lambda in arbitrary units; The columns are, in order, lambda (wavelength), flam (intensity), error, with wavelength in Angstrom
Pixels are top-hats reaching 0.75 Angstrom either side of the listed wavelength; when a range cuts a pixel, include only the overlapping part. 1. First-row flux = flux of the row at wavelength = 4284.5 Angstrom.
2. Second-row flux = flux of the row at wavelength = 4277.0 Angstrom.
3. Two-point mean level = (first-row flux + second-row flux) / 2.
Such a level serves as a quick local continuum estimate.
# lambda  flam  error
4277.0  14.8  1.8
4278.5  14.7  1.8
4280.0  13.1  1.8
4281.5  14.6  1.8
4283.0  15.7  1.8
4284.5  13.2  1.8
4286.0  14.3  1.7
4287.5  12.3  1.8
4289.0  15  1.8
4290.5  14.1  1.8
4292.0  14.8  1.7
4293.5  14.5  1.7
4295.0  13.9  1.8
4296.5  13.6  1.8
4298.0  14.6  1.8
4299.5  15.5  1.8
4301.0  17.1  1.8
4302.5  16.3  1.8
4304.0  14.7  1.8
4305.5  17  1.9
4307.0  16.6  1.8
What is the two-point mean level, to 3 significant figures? 14.0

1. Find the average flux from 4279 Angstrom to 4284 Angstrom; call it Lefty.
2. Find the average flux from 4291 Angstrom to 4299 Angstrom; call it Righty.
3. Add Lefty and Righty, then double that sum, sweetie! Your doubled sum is 57.5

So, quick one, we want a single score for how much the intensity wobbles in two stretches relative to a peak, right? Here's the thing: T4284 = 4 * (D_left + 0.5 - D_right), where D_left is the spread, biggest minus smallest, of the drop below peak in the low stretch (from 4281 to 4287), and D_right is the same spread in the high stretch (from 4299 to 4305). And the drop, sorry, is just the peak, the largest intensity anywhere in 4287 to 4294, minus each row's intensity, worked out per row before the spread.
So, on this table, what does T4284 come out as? 2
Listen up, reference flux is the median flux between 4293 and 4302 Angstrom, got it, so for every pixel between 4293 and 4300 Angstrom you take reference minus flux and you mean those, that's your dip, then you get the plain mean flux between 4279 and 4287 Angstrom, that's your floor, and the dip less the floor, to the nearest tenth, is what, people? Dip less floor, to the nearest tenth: -14.0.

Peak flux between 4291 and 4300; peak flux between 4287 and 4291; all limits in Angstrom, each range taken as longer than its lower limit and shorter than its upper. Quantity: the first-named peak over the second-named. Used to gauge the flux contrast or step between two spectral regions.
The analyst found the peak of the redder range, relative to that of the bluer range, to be 1.03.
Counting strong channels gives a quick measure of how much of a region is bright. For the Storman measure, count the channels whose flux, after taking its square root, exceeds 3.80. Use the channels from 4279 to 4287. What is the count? 2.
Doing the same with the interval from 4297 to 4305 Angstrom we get 5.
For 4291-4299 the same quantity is 3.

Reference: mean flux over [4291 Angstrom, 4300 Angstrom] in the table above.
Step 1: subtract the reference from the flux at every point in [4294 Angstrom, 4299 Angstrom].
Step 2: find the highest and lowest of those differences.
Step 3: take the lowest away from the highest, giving 1.0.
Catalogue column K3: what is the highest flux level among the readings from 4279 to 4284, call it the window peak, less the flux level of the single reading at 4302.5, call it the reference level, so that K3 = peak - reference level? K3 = -0.6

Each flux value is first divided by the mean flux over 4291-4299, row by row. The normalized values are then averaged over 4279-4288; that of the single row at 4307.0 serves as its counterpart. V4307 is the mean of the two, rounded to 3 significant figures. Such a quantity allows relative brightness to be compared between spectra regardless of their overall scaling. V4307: 1.07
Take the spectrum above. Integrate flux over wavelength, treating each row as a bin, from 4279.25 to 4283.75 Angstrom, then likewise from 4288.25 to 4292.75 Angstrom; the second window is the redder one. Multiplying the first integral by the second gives 4287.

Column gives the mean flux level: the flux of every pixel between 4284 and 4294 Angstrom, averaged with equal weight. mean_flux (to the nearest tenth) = 14.0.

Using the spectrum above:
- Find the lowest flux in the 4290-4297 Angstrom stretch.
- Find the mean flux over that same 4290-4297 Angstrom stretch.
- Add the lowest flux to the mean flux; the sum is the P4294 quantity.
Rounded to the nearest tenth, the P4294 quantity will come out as 27.8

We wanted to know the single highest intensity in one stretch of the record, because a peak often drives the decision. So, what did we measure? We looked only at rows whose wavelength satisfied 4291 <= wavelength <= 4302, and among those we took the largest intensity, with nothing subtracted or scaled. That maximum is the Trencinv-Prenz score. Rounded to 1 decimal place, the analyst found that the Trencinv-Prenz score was 17.1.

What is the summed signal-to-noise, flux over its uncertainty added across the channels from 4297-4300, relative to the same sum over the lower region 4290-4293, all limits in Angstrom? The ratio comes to 1.01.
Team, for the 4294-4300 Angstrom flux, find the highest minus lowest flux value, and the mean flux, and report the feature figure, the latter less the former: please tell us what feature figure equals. 12.5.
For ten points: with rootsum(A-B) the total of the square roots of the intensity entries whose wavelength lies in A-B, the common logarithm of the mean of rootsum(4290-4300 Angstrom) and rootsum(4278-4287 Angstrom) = 1.4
